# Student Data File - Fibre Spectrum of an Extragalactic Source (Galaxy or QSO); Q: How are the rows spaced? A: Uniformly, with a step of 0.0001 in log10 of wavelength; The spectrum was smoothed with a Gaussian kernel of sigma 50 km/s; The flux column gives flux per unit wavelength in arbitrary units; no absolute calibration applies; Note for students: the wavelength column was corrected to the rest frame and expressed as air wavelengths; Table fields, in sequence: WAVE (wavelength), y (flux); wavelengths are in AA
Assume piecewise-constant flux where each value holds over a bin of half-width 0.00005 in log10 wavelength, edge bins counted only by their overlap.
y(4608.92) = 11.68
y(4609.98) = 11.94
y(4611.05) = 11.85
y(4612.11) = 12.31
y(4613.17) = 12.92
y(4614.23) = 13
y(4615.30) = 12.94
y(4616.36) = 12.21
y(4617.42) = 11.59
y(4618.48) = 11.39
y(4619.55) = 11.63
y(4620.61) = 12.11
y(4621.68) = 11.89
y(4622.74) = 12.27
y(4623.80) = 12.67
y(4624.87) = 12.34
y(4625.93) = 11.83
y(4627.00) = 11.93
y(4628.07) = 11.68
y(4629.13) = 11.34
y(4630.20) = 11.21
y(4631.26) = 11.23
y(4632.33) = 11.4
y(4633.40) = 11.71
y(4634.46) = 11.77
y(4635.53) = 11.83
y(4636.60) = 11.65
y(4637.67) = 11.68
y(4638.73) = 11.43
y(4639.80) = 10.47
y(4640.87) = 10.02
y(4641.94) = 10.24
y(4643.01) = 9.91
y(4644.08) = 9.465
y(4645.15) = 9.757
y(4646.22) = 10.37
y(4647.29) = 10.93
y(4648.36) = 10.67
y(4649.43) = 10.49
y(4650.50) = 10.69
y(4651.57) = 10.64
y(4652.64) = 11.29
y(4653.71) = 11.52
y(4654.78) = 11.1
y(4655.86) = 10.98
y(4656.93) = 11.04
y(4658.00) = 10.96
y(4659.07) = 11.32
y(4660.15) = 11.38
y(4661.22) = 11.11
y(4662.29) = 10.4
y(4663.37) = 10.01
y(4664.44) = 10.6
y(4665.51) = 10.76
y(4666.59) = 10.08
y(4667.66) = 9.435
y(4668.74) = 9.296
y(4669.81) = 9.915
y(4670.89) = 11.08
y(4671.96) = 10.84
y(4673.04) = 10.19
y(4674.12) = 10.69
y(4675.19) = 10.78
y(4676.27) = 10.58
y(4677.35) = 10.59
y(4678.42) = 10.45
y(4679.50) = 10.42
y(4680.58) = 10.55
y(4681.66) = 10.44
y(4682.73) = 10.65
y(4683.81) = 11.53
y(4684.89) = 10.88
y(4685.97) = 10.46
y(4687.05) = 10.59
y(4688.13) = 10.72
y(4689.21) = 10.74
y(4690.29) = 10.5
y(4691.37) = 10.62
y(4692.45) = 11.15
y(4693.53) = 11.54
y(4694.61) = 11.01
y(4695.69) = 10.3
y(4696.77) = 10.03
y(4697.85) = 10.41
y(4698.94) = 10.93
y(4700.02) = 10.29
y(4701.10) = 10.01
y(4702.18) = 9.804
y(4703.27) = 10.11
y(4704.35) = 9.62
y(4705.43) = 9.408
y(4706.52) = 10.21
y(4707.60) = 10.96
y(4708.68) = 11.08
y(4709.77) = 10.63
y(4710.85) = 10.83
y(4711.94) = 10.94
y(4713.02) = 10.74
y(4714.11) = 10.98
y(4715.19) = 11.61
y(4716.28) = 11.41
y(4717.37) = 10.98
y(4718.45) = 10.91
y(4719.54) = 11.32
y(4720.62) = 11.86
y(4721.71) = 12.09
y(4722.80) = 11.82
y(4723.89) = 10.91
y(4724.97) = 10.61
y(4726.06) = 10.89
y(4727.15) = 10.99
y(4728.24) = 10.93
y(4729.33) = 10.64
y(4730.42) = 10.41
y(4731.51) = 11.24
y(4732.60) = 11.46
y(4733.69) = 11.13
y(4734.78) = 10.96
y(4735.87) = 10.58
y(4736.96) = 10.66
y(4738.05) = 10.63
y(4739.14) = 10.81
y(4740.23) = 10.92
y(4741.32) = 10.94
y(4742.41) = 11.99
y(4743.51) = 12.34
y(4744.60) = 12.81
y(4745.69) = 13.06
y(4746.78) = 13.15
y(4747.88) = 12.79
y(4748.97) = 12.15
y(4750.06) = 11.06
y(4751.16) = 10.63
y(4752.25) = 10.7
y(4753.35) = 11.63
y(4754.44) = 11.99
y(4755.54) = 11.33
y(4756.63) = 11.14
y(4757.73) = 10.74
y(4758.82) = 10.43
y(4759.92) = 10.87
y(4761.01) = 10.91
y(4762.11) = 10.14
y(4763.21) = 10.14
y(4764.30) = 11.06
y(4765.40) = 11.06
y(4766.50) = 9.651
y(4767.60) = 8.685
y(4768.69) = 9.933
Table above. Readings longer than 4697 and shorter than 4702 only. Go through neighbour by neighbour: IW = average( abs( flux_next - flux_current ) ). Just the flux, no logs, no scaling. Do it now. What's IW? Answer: 0.48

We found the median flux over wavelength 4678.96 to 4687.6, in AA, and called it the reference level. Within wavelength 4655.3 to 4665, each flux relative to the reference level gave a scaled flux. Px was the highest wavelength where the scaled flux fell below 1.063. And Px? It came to 4664.44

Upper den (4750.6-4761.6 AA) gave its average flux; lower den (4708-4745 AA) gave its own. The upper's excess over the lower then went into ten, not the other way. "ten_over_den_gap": -90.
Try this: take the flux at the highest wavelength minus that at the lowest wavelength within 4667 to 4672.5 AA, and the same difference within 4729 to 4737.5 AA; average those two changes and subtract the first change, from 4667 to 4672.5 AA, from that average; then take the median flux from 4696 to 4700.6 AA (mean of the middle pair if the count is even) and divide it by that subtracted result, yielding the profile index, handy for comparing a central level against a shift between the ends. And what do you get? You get -15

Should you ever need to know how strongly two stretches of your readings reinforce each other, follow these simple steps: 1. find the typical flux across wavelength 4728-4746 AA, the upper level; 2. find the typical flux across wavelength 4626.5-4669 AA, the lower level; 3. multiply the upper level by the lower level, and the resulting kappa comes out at 122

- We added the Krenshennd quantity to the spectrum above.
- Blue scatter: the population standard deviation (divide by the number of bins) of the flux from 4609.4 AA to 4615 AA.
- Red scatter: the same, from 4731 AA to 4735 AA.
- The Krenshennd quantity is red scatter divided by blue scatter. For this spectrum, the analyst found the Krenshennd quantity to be 0.38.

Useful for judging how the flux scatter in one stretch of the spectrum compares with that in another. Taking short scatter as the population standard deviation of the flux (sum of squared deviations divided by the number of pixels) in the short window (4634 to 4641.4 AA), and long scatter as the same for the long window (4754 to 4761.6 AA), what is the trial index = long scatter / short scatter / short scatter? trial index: 1.0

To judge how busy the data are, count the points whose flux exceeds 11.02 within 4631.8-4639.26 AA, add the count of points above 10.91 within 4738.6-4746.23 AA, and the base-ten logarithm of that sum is 1.11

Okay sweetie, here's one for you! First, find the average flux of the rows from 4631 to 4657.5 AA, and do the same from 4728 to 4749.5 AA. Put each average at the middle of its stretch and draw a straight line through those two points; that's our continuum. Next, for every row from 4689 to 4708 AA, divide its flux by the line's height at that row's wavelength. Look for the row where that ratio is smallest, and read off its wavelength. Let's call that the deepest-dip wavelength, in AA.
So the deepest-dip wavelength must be 4705.43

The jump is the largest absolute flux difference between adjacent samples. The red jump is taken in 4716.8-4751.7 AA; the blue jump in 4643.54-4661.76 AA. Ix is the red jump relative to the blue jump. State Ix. 1.68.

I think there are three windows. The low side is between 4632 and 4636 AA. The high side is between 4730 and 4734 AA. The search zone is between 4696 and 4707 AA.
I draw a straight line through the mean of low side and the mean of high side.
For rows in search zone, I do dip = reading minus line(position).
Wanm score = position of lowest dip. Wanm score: 4705.43 AA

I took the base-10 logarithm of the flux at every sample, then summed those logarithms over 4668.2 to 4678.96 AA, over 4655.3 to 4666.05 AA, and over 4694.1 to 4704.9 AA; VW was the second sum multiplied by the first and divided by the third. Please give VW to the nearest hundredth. 10.43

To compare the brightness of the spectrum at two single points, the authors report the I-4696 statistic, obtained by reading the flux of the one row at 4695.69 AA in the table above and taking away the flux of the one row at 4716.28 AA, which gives -1.1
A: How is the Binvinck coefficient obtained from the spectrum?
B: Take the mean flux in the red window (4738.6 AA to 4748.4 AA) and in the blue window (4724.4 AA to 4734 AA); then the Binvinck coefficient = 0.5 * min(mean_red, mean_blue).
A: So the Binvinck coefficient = 5.5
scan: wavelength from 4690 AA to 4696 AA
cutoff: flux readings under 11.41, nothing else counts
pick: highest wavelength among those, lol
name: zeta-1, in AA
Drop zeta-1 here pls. 4695.69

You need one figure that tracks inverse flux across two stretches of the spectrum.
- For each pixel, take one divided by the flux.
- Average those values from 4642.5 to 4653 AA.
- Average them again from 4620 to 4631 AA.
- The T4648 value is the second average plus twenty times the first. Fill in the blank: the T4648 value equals 2.01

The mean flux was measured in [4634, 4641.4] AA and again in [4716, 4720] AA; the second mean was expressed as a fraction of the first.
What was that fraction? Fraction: 0.99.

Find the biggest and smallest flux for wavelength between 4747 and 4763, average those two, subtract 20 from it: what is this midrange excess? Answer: -8.5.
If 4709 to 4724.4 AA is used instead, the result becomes -8.6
